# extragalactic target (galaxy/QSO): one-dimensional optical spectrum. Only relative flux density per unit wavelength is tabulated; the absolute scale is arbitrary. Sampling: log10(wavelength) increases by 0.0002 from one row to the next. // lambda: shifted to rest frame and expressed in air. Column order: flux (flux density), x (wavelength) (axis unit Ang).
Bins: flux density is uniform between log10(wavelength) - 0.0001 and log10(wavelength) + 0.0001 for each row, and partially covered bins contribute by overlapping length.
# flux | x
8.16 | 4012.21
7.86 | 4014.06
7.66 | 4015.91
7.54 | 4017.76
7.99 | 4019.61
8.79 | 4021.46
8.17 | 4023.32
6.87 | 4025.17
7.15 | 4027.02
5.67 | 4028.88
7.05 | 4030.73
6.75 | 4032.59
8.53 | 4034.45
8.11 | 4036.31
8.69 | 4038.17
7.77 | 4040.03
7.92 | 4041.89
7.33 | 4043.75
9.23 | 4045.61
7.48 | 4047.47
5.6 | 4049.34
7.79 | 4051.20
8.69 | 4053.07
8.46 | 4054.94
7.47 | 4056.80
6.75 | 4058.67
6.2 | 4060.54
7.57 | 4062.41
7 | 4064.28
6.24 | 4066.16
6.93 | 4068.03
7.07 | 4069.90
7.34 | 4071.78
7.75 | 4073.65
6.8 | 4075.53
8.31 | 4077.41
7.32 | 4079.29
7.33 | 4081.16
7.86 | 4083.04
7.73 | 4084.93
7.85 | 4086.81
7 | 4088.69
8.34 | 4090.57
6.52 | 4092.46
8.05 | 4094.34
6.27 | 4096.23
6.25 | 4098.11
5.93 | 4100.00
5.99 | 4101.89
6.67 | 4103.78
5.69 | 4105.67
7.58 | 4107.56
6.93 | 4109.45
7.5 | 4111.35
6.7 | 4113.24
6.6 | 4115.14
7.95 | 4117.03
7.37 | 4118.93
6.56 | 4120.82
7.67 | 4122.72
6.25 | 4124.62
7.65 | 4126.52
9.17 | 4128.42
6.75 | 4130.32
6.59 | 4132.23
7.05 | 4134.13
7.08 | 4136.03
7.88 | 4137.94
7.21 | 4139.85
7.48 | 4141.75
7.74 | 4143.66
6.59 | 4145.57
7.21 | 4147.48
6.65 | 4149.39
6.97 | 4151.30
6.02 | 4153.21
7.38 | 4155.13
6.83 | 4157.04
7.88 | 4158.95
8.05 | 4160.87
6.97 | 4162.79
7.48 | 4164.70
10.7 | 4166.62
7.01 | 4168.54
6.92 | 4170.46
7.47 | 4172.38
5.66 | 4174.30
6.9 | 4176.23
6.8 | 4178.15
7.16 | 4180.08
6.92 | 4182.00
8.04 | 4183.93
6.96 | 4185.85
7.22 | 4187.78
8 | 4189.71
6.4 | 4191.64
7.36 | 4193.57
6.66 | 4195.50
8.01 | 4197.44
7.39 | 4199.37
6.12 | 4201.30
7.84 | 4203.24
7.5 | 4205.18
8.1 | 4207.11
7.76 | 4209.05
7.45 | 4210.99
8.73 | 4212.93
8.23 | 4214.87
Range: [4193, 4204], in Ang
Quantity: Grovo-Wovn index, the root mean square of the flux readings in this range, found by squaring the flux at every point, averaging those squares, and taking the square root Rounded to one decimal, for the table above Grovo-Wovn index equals 7.3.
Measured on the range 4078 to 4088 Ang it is 7.6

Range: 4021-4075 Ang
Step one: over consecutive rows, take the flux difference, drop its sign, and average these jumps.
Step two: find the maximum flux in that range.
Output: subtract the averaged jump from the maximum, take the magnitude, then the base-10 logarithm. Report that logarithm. 0.921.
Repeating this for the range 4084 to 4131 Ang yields 0.912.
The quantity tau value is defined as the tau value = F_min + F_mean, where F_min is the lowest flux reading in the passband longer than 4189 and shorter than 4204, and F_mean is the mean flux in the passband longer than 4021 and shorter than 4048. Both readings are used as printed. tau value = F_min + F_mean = 13.8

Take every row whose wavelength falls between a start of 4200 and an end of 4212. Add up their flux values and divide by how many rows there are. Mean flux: 7.46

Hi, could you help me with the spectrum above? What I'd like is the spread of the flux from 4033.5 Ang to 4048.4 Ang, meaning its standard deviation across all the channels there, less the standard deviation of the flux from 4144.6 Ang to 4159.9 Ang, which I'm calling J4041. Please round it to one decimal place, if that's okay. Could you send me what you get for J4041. 0.1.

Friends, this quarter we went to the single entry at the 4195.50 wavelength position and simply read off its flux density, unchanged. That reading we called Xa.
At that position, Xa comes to 6.66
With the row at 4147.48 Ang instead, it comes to 7.21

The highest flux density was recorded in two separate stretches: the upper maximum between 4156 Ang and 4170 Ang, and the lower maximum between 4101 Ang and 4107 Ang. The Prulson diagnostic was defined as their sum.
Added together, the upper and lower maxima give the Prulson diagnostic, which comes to 17.4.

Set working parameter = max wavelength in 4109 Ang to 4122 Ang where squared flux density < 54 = 4120.82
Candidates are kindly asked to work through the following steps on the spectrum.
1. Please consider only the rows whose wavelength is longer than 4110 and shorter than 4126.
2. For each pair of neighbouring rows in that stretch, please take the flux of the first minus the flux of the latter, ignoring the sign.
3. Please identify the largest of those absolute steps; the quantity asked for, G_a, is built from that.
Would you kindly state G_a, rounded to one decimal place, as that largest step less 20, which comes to -18.6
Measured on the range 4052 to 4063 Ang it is -18.6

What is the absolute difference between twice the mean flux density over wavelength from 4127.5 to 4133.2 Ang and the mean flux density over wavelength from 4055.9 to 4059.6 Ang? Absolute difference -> 7.9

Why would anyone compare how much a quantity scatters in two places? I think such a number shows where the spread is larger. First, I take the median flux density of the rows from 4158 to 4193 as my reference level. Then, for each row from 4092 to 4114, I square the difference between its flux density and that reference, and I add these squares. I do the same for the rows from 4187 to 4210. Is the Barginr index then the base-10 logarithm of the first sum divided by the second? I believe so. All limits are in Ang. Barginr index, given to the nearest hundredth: 0.14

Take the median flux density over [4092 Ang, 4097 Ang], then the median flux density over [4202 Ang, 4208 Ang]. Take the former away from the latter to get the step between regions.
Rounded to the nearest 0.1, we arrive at 1.3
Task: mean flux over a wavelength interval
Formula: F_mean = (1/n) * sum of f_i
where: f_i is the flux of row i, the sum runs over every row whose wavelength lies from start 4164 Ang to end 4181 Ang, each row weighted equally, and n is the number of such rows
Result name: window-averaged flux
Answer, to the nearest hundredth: 7.34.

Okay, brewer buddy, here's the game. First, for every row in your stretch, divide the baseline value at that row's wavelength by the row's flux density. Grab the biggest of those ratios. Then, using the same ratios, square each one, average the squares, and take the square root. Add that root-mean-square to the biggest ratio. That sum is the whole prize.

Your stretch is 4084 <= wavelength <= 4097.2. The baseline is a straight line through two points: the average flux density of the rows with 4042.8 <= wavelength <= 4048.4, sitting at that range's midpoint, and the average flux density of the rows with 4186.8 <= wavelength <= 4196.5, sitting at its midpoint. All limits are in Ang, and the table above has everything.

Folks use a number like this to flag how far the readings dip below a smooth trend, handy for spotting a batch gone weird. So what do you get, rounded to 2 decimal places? 2.29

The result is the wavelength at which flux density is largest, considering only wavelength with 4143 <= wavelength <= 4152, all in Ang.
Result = 4143.66 Ang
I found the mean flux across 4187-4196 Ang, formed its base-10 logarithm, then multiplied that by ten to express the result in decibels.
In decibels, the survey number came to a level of 8.5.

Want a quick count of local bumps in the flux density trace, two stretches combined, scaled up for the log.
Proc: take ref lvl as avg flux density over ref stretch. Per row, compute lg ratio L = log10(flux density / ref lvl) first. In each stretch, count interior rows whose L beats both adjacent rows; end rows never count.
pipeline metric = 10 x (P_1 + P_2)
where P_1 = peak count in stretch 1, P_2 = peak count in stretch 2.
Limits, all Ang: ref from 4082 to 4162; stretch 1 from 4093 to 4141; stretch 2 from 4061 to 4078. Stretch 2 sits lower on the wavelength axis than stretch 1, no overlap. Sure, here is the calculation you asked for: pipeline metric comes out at 80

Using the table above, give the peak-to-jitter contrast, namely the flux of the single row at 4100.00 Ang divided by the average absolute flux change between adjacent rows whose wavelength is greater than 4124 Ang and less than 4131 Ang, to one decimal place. 3.3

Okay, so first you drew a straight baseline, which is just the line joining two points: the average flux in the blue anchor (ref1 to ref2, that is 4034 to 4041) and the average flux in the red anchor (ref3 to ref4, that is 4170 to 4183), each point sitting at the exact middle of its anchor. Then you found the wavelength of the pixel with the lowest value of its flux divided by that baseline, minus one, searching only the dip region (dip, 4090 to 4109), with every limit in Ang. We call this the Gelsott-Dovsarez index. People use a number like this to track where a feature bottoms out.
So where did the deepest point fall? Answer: 4105.67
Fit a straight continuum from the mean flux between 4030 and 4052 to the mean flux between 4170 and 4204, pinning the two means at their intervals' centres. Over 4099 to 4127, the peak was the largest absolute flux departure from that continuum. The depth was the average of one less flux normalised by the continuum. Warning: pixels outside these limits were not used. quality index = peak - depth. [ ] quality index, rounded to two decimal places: 1.67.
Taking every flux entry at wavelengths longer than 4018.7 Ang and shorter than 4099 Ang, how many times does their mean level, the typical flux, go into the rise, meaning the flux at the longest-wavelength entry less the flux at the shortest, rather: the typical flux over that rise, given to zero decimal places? -4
